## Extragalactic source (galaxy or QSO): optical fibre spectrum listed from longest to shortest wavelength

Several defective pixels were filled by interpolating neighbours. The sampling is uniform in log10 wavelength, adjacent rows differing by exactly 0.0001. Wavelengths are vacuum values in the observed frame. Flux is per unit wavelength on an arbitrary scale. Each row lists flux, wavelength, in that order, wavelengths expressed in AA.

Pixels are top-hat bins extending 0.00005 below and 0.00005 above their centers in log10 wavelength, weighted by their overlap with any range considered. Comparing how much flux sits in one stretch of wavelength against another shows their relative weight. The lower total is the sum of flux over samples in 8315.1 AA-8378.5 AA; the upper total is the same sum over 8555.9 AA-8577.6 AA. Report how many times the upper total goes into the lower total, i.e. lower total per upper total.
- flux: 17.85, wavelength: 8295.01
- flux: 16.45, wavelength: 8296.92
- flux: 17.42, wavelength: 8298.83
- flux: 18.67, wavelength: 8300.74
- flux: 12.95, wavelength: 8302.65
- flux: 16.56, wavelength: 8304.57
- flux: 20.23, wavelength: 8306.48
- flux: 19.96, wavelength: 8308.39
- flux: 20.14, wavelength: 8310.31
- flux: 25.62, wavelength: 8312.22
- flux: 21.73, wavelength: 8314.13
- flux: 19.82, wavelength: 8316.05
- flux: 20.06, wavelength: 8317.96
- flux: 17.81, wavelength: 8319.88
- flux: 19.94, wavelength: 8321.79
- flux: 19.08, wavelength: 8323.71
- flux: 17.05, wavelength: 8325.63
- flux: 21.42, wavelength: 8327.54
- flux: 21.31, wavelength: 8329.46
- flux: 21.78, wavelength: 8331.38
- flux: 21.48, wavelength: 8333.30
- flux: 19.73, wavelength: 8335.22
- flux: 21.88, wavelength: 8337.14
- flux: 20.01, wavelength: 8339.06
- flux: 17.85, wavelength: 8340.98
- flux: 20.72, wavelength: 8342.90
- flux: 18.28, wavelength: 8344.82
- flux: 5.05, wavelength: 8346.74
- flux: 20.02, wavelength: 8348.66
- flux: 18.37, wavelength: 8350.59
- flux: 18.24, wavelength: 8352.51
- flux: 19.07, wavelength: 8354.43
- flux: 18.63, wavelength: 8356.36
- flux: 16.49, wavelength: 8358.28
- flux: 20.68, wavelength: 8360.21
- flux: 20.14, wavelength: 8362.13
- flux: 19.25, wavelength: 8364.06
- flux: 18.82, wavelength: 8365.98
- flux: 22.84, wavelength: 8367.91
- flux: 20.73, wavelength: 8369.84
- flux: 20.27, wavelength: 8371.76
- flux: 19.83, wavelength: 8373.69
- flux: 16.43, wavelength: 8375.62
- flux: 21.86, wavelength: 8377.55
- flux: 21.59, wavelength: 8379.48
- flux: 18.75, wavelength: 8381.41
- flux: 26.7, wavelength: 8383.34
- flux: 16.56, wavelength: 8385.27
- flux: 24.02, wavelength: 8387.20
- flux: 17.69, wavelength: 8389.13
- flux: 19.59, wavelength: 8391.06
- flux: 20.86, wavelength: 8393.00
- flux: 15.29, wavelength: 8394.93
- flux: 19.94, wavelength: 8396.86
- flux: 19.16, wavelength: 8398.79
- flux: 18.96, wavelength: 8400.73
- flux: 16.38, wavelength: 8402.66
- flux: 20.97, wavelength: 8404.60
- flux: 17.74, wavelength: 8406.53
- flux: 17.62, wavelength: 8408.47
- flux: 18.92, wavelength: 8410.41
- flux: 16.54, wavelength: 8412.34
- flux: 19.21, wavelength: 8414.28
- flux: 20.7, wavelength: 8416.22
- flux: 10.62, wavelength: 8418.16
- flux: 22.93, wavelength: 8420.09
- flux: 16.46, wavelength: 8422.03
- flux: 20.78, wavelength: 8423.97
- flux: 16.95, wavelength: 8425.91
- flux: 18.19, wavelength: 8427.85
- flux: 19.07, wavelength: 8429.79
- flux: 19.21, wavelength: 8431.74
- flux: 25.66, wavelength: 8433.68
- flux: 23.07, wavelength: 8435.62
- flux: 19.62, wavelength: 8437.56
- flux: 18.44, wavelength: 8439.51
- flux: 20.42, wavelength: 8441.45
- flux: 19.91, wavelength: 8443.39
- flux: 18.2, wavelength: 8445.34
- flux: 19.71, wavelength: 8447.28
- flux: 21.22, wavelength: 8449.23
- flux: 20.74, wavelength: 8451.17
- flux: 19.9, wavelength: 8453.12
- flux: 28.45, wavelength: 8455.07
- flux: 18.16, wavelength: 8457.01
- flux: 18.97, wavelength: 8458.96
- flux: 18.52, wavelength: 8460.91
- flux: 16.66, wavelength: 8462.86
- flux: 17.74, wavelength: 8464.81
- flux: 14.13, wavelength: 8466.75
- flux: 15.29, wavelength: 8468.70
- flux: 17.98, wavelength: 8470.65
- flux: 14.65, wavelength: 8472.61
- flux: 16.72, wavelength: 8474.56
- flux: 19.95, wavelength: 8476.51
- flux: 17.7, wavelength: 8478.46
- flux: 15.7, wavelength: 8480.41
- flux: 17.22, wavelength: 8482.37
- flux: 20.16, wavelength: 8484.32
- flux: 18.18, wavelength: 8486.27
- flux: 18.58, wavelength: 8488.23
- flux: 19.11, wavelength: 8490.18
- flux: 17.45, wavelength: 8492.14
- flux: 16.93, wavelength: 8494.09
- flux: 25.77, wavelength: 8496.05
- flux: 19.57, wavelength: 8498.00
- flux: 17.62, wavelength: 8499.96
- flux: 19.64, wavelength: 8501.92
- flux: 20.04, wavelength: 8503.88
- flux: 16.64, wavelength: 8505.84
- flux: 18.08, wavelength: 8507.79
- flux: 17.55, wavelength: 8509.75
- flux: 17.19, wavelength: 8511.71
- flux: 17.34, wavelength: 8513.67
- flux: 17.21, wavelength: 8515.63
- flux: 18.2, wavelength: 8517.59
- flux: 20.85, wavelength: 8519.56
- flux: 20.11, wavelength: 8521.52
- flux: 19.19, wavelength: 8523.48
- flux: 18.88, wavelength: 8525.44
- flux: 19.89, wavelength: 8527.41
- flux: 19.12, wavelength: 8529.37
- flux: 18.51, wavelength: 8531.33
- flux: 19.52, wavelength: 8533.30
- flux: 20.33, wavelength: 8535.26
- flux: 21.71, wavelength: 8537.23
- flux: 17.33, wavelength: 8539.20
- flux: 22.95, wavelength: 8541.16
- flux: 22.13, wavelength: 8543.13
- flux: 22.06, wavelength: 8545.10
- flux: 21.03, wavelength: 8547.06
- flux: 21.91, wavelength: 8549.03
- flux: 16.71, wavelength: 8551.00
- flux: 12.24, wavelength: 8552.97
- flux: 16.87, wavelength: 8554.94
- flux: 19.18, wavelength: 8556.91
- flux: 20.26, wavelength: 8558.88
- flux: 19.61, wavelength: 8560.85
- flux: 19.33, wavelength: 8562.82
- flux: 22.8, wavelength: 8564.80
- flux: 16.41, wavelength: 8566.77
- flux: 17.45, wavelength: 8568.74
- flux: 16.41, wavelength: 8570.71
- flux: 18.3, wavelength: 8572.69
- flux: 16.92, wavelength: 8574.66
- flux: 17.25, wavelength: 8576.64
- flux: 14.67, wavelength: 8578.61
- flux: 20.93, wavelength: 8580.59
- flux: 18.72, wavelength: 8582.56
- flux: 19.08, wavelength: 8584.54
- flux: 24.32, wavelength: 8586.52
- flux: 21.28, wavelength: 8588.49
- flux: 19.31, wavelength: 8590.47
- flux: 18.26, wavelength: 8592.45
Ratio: 3.1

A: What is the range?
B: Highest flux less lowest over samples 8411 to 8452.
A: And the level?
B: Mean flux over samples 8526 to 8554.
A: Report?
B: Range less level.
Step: -4.6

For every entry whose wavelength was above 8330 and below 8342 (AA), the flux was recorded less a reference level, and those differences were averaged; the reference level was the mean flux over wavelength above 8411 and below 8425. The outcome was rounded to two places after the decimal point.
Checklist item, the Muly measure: 2.28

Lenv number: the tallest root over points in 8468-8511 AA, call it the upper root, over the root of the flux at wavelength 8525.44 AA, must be 1.17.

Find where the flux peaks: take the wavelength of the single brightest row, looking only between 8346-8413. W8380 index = 8383.34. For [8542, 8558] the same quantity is 8543.13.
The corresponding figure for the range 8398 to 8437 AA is 8433.68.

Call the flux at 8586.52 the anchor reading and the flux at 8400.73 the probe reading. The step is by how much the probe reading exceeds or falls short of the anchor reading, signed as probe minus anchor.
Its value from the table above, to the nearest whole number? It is -5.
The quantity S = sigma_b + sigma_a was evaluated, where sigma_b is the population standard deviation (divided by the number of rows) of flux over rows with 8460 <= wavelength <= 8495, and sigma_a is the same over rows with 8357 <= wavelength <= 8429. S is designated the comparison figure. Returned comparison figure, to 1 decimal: 4.4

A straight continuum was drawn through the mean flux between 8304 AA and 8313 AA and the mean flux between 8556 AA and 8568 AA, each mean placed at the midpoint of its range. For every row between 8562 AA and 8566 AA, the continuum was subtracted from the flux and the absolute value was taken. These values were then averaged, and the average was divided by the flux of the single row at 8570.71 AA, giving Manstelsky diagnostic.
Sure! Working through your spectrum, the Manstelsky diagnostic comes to 0.11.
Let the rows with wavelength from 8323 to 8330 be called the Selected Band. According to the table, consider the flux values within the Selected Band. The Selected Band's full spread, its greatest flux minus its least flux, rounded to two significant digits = 4.4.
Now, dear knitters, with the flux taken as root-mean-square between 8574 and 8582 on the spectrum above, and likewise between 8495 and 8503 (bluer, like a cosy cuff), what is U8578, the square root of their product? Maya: 19.2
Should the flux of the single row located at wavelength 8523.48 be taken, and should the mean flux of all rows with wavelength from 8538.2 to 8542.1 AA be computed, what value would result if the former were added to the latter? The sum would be 39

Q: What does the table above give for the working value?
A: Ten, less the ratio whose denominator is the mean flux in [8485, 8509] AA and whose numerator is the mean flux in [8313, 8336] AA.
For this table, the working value 8.94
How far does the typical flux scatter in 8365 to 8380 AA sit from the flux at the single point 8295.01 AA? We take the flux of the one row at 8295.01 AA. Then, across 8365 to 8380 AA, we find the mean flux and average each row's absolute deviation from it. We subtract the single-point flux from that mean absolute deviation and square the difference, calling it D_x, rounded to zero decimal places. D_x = 269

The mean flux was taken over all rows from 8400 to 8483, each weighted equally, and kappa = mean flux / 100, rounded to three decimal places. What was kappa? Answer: 0.187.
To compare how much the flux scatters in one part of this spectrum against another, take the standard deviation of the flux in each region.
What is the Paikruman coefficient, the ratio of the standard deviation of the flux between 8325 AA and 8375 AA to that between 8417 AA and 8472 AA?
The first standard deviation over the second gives 0.97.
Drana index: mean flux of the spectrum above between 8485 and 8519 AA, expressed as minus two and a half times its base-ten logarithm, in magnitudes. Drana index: -3.17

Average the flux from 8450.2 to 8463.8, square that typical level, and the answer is 408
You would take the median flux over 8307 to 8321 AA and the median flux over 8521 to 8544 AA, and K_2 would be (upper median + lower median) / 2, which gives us 19.9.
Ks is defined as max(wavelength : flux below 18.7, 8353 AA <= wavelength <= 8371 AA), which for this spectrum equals 8358.28 AA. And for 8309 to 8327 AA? 8325.63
